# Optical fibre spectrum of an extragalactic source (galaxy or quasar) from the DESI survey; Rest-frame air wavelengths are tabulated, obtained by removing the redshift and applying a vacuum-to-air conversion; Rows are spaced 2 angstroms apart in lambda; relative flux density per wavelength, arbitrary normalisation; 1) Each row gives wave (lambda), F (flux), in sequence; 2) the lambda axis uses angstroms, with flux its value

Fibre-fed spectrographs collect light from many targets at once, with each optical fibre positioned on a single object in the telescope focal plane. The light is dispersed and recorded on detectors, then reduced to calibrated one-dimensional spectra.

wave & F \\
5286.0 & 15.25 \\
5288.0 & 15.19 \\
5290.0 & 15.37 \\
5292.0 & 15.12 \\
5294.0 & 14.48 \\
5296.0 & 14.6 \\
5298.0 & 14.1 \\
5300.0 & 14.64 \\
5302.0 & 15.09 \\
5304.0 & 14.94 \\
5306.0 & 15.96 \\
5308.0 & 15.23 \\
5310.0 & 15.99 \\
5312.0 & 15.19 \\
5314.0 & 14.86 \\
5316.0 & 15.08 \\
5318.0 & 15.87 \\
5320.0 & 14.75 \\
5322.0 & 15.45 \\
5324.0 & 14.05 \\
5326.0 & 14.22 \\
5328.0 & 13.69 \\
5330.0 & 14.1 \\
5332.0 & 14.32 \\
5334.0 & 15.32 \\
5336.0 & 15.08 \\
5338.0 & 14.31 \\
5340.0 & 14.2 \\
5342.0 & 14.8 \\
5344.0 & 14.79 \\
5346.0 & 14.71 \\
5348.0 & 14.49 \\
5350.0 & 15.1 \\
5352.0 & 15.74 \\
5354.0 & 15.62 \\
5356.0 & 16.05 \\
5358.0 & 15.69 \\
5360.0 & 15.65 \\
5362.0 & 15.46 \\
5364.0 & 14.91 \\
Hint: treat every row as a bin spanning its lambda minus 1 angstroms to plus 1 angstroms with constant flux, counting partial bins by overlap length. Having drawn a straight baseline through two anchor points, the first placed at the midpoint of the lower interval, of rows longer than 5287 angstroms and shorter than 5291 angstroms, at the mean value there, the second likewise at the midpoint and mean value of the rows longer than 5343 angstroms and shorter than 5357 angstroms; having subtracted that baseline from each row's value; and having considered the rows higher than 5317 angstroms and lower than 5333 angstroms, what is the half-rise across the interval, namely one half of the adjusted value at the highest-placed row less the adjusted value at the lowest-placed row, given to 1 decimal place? -0.8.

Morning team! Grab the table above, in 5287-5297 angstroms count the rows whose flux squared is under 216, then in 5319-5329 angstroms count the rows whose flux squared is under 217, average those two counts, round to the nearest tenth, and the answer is 2.5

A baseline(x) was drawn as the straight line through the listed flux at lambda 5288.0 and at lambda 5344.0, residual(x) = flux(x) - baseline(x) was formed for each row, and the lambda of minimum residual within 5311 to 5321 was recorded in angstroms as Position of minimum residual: 5320.0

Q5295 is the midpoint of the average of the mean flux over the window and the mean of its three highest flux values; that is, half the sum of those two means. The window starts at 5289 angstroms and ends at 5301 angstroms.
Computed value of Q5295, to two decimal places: 14.88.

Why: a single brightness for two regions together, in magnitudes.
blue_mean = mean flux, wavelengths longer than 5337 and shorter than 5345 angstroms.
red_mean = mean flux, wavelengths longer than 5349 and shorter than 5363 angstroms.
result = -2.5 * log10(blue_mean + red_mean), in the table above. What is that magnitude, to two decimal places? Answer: -3.70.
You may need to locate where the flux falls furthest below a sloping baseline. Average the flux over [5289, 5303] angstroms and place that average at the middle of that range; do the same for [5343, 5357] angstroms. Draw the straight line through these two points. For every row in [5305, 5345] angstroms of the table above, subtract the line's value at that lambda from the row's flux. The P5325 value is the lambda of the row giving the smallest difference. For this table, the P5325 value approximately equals 5328.0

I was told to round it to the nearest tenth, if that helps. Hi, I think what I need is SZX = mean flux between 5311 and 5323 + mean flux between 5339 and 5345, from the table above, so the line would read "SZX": 29.8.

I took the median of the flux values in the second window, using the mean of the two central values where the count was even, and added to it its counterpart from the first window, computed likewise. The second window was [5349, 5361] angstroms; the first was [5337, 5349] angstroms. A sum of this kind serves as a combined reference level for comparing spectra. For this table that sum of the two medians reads 30.3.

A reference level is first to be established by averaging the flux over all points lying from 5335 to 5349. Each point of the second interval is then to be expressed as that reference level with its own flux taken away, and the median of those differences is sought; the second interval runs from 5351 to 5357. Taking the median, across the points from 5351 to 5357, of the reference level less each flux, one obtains -1.1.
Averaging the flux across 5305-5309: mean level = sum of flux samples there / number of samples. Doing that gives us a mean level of 15.6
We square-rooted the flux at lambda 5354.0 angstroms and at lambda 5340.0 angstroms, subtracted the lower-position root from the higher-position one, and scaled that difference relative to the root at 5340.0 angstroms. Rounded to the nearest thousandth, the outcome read 0.049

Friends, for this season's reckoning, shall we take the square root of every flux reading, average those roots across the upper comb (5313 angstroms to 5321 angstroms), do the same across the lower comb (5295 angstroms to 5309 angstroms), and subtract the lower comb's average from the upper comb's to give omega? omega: 0.03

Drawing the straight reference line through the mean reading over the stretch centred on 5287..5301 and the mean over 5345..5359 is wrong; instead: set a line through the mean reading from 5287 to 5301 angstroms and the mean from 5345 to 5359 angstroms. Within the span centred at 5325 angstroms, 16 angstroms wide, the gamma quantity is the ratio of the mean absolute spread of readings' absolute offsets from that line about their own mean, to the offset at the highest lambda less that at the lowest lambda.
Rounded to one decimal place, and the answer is -10.9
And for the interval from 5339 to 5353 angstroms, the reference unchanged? -0.3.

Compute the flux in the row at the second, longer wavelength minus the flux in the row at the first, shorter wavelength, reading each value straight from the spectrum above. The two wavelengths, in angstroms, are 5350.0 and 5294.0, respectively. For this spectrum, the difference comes 0.62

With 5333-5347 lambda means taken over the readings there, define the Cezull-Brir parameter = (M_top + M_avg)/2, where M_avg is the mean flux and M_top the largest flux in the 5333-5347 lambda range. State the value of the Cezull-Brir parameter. 15.0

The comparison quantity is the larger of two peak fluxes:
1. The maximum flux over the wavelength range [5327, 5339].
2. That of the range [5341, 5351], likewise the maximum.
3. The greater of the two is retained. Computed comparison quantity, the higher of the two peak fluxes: 15.3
